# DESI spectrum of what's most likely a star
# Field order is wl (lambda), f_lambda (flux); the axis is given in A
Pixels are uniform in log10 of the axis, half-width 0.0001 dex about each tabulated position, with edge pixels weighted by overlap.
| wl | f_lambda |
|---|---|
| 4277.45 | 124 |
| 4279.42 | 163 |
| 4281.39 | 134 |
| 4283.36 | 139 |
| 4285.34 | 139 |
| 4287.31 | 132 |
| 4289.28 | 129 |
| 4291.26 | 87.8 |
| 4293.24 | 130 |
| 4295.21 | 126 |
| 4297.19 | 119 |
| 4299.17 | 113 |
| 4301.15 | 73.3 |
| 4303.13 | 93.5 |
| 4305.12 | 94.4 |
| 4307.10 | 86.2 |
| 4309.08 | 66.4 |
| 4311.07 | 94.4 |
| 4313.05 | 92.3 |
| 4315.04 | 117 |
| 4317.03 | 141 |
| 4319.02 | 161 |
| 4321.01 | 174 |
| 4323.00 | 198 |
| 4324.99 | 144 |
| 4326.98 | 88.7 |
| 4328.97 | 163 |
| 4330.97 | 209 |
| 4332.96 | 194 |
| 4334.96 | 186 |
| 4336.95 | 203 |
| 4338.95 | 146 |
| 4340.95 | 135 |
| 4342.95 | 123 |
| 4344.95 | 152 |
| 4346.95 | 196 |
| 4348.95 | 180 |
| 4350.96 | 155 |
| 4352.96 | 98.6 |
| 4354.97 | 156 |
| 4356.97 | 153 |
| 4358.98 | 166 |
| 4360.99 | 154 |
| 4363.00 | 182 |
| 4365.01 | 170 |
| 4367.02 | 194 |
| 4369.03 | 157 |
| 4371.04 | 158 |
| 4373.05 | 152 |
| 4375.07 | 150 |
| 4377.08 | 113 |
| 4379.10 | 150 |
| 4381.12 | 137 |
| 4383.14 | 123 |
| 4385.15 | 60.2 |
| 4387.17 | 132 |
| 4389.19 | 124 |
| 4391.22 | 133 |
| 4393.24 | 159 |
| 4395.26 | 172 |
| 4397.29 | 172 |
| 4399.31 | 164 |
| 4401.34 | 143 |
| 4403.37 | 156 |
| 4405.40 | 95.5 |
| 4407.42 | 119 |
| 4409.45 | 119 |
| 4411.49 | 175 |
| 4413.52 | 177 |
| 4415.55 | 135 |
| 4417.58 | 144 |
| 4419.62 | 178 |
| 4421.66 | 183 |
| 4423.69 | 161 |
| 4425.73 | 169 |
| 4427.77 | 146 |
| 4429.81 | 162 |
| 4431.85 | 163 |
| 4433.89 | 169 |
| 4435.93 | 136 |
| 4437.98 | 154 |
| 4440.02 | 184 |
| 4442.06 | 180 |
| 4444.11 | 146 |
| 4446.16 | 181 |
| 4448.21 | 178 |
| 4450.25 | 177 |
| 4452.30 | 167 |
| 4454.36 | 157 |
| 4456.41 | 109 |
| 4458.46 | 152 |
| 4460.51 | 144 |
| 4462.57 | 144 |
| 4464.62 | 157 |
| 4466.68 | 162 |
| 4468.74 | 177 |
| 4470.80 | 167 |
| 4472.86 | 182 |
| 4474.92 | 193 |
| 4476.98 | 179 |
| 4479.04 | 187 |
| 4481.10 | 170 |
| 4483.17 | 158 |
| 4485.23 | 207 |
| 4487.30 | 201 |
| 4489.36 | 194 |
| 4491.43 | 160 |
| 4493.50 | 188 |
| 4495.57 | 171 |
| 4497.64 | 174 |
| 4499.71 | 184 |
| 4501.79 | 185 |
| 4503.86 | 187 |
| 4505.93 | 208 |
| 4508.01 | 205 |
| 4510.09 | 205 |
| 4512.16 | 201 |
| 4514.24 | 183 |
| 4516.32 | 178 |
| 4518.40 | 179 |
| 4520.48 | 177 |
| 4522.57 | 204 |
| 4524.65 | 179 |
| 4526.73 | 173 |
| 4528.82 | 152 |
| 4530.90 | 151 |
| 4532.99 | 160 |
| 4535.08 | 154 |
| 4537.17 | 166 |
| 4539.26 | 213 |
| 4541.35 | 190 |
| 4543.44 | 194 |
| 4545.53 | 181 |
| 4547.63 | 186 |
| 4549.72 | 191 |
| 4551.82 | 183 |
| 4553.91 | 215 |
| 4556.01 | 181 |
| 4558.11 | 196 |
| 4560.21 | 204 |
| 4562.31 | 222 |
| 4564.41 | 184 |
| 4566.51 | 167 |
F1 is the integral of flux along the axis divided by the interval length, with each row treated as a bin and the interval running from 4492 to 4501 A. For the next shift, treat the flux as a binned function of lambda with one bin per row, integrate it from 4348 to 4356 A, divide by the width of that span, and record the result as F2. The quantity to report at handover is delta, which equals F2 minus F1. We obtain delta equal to -31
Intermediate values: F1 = 178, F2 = 147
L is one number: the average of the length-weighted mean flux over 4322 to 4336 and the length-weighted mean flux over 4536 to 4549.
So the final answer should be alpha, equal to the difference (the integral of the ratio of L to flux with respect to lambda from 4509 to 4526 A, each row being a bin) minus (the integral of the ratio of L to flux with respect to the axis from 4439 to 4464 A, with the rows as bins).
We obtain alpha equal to -12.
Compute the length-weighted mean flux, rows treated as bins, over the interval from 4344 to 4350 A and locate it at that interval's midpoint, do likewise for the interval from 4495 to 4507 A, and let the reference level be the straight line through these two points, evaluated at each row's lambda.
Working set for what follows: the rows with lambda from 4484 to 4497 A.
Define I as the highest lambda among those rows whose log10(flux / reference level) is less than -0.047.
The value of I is 4491.43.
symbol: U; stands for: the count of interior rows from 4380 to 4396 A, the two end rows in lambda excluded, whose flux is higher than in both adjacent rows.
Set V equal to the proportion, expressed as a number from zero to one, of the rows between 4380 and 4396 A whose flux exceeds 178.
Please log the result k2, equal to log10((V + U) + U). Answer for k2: 0.30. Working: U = 1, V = 0.0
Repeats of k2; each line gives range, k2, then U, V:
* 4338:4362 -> 0.79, 3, 0.2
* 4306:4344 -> 0.92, 4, 0.3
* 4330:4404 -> 1.26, 9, 0.2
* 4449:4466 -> 0.30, 1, 0.0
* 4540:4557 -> 0.85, 3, 1.0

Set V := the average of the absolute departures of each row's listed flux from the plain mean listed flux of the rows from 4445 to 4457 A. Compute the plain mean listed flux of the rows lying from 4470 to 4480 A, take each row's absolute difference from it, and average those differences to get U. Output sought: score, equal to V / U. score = 2.8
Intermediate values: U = 7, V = 19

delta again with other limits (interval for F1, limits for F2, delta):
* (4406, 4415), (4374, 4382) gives -7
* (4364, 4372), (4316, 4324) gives -2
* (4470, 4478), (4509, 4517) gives 12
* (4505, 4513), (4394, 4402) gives -41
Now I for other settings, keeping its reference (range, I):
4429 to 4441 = 4437.98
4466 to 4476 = 4466.68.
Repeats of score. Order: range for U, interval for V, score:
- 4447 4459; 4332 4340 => 1.0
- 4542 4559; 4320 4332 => 3.8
